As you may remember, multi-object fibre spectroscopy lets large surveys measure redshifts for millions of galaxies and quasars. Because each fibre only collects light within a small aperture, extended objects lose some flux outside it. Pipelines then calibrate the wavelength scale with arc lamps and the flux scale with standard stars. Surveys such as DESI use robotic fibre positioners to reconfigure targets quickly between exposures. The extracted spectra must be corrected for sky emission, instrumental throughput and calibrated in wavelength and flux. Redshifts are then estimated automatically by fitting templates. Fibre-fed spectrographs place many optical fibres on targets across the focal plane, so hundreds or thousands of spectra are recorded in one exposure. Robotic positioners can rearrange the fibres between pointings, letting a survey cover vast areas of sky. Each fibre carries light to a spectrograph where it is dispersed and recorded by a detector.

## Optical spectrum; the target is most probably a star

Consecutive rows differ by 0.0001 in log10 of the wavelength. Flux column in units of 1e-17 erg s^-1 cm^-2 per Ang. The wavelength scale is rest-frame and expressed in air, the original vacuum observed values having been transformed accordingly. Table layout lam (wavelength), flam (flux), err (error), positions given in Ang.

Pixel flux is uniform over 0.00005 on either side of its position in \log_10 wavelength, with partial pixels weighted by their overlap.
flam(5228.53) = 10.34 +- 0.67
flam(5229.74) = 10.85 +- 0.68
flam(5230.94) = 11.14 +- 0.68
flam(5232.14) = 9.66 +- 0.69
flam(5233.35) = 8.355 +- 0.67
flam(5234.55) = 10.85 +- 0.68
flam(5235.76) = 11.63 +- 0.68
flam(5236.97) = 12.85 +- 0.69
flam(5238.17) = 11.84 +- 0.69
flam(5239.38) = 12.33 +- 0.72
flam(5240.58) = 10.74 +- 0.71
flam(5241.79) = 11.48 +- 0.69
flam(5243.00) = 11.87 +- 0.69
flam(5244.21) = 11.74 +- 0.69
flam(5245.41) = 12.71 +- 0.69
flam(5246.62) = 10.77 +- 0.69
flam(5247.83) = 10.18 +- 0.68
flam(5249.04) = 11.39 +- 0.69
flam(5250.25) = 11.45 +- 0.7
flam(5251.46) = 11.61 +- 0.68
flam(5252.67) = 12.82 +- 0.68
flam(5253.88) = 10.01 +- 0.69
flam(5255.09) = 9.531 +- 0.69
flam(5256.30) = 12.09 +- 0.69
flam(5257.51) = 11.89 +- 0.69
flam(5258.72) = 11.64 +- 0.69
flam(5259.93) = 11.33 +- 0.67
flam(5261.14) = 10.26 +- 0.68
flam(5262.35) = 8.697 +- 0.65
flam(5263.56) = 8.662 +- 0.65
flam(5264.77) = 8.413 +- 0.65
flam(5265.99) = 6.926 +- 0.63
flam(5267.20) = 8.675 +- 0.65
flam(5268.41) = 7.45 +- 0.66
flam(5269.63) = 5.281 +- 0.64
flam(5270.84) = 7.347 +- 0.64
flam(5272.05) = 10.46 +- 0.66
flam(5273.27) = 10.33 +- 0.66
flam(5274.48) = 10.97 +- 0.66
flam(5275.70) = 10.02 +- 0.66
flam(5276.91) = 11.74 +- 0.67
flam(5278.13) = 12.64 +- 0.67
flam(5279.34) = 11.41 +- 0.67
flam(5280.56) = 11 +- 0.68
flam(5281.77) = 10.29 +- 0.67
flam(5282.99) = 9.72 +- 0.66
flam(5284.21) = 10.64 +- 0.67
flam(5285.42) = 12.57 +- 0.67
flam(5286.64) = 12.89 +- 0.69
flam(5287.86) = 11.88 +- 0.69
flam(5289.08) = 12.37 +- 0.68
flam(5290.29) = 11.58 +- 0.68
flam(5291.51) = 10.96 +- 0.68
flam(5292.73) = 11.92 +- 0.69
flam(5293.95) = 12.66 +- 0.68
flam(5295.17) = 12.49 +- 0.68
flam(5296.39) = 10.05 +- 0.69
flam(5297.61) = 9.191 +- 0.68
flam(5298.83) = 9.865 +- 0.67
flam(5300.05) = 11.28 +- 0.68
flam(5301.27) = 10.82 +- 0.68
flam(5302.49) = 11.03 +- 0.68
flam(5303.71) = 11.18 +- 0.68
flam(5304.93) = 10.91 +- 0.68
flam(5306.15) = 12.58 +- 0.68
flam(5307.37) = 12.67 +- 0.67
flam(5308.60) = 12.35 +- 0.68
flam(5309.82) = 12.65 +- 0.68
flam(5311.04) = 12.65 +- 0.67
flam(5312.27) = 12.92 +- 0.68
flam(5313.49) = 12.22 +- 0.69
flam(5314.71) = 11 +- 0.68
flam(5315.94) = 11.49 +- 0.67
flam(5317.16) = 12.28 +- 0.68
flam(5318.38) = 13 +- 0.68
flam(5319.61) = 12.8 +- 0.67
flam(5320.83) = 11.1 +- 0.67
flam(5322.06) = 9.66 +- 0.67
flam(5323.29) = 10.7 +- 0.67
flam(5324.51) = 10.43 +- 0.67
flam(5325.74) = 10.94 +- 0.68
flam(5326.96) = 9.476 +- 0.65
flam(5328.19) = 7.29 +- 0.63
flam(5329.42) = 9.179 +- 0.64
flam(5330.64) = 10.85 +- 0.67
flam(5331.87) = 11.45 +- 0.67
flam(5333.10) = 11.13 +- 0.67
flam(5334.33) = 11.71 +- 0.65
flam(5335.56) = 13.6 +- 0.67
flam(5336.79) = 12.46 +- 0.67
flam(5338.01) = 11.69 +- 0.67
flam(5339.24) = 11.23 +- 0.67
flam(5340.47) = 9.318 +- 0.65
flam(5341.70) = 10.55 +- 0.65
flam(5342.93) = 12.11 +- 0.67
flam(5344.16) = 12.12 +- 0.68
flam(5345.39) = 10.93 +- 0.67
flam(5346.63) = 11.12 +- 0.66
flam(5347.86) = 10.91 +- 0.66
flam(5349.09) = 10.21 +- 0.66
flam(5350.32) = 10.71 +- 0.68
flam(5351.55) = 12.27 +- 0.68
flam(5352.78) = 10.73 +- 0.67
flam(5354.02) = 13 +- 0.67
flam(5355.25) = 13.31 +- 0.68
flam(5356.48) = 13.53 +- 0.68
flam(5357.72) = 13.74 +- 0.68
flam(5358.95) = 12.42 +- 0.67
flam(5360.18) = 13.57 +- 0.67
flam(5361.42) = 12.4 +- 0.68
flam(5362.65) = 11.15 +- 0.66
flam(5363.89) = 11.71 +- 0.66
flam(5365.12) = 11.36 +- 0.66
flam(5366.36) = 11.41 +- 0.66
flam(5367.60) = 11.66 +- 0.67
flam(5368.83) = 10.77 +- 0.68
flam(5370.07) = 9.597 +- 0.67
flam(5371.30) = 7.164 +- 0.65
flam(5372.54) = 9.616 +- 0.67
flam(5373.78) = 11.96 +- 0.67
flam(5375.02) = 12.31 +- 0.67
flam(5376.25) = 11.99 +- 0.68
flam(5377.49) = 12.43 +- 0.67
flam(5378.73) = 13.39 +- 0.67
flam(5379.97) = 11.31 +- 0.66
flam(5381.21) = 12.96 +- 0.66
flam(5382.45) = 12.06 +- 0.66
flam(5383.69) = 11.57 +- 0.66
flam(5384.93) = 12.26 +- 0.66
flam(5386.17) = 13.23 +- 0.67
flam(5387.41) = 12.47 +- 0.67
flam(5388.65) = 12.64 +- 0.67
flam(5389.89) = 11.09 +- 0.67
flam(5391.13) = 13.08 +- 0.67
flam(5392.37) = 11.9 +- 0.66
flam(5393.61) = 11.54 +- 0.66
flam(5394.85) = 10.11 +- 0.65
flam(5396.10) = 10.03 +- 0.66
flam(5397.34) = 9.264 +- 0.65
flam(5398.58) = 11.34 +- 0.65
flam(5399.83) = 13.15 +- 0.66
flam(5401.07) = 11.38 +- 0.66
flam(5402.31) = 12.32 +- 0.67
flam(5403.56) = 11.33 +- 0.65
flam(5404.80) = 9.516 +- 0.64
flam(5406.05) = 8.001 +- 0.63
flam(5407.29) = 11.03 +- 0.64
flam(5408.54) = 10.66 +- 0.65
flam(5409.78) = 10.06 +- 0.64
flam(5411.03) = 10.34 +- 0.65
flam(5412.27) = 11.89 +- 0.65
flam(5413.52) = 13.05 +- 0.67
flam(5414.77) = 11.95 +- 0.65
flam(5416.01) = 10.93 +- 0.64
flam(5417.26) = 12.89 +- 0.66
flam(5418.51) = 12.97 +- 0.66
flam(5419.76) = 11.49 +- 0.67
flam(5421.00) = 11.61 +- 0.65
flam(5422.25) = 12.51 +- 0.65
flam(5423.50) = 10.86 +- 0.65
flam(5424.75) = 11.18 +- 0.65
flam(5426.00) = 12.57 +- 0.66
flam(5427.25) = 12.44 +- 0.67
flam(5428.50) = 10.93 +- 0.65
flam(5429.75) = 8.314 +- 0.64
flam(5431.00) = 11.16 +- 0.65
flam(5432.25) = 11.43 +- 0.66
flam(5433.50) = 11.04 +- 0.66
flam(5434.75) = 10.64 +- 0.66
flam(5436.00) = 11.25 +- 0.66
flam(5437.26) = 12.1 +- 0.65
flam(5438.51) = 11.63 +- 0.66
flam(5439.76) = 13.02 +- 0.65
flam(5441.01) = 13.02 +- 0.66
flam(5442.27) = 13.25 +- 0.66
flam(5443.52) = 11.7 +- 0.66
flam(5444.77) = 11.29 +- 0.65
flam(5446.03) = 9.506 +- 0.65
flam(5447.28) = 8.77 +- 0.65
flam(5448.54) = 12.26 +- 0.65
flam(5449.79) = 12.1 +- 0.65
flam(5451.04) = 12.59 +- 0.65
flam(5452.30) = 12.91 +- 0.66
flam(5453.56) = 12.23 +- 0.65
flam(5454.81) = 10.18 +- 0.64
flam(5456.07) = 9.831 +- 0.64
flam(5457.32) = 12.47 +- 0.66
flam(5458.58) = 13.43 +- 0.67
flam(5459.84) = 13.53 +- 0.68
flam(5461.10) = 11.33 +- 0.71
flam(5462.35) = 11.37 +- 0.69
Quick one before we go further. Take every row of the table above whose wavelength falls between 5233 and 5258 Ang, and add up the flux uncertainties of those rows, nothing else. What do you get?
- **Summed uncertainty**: 14.48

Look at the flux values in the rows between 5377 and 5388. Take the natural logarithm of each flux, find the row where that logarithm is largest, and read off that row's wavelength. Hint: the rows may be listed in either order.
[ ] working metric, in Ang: 5378.73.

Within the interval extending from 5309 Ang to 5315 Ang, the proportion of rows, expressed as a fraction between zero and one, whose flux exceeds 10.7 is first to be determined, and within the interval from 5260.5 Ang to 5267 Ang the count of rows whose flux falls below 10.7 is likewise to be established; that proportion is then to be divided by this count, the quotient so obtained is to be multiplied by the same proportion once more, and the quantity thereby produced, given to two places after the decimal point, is 0.20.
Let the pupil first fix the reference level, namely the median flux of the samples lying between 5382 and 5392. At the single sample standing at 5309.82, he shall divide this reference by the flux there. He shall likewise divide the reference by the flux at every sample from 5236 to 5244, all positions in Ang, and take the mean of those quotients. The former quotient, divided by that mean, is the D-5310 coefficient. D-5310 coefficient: 0.93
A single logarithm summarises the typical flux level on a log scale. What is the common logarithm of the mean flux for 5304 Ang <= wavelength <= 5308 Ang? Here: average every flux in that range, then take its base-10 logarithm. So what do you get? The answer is 1.08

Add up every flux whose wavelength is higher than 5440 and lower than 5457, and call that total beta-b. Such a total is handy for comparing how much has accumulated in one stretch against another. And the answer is 150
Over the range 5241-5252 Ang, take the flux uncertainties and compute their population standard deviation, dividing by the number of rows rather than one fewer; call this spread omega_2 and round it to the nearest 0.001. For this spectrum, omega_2 0.006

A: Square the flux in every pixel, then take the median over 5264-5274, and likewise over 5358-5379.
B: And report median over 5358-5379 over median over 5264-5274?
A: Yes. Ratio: 2.2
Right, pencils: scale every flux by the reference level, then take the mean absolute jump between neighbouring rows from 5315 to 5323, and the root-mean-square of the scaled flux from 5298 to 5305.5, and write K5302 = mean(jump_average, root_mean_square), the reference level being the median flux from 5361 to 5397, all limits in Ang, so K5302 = 0.51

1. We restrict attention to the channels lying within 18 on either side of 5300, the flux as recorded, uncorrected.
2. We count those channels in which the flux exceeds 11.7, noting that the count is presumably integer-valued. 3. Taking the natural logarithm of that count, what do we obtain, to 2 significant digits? 2.7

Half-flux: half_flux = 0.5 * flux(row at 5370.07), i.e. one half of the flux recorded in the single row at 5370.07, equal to 4.80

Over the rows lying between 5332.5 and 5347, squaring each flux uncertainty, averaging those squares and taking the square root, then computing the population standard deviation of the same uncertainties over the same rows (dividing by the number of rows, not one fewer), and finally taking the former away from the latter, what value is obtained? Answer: -0.655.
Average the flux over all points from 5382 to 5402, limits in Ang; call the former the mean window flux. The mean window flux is 11.7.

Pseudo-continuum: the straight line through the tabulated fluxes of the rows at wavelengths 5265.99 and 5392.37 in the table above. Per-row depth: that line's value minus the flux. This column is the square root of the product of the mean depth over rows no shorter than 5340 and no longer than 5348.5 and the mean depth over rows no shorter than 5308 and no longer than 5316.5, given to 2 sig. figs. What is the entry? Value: 1.9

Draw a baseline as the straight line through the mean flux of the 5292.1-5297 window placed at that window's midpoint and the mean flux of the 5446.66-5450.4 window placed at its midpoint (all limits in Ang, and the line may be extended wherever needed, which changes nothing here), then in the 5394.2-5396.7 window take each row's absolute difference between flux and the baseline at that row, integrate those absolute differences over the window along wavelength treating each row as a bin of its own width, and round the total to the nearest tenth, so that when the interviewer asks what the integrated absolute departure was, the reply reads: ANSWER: 3.0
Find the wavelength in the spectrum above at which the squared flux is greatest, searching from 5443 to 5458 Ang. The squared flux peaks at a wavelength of 5452.30 Ang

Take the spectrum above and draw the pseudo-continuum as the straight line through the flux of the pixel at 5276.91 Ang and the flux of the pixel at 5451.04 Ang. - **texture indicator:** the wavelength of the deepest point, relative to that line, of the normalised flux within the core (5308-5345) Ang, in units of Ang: 5328.19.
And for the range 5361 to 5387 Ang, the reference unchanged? 5371.30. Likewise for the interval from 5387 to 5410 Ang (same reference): 5406.05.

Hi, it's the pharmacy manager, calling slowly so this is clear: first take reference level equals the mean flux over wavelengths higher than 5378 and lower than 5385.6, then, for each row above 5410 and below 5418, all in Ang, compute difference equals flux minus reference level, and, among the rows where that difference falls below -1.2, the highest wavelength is 5416.01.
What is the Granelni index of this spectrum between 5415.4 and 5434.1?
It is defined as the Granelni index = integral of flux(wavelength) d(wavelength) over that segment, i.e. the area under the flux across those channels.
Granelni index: 215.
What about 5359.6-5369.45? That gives 116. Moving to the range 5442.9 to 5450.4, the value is 82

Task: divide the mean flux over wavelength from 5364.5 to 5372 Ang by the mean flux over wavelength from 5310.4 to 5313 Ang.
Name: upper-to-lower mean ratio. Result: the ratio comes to 0.81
